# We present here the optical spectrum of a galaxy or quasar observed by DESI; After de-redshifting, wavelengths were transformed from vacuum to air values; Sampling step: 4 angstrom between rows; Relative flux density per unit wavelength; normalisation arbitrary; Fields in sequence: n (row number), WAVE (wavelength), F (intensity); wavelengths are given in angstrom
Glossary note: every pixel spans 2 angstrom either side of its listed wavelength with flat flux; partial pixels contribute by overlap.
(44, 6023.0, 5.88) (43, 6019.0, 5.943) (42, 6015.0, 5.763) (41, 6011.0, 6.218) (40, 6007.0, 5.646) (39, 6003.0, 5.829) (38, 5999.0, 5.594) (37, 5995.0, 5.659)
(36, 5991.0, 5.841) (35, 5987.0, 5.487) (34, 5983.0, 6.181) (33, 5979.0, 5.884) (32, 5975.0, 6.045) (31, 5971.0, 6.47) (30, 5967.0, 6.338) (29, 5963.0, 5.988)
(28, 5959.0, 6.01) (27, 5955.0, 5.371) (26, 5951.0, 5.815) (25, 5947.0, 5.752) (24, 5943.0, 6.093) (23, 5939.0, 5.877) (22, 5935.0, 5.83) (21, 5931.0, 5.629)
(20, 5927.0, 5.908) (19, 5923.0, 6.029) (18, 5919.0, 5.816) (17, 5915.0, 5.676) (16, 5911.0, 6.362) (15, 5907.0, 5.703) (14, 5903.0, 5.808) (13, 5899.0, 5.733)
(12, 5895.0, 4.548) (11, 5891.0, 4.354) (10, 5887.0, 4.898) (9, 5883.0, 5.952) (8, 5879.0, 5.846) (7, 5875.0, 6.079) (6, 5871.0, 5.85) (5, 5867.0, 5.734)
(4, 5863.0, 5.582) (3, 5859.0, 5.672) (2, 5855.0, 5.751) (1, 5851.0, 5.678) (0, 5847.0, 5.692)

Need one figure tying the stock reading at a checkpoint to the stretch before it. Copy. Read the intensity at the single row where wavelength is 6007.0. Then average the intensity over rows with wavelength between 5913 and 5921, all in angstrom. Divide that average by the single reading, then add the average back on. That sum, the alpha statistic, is 6.8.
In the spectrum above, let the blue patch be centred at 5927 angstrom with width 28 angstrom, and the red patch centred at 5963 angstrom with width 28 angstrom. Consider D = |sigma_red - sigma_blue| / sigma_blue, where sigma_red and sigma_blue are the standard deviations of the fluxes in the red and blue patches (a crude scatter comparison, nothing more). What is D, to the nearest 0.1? 1.6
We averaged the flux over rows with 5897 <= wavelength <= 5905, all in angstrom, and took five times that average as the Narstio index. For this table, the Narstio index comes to 28.9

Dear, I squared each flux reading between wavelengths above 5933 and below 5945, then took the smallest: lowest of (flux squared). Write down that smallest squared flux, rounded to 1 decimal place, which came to 34.0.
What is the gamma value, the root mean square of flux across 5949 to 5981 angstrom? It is 6.00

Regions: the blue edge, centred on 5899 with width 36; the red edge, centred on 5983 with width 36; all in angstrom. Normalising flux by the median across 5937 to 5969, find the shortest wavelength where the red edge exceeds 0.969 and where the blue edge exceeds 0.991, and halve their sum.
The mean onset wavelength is 5925 angstrom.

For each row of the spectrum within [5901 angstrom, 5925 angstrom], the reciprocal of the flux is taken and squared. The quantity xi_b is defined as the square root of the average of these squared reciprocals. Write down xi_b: 0.170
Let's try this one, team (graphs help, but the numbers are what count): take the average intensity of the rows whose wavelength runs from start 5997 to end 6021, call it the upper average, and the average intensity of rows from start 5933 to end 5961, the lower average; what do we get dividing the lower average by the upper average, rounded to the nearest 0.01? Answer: 1.00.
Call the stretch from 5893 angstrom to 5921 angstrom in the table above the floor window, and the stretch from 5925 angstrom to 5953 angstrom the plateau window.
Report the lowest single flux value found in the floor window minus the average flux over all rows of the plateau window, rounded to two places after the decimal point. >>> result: -1.30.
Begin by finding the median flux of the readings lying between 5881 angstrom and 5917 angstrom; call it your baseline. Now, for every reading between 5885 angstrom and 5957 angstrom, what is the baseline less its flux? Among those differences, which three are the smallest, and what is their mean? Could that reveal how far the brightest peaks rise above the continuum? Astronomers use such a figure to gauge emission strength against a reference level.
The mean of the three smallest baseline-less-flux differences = -0.46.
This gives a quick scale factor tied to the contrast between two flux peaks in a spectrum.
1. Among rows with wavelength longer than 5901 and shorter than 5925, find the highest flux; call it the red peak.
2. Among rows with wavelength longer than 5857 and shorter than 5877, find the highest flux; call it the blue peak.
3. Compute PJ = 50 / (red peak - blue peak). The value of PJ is 177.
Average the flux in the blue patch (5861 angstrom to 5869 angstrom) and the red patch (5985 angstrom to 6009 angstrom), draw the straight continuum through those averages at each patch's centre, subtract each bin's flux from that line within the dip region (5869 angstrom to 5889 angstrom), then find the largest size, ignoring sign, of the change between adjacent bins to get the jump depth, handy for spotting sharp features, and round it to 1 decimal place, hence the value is 1.1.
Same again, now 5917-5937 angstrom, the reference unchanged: 0.3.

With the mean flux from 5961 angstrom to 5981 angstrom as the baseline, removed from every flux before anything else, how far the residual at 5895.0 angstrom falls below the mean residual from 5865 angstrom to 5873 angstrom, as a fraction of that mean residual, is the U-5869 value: -3.5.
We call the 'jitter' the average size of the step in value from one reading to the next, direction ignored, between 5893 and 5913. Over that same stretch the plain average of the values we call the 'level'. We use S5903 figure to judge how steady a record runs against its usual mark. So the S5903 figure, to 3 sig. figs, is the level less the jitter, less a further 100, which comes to -94.9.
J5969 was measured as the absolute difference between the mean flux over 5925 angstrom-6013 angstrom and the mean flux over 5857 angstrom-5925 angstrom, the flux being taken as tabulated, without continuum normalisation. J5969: 0.26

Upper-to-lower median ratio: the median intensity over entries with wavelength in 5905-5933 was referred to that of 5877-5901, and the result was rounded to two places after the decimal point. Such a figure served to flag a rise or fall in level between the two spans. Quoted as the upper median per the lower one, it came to 1.09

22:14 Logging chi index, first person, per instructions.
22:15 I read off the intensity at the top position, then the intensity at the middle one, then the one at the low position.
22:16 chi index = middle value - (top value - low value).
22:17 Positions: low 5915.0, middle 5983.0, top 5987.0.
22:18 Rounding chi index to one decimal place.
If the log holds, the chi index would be 6.4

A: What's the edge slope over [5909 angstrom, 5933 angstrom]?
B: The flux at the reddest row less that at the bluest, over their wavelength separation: -0.037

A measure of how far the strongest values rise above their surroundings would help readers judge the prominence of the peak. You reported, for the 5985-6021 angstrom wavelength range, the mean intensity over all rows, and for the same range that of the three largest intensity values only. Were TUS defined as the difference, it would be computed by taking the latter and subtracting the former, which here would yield 0.23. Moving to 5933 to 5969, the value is 0.25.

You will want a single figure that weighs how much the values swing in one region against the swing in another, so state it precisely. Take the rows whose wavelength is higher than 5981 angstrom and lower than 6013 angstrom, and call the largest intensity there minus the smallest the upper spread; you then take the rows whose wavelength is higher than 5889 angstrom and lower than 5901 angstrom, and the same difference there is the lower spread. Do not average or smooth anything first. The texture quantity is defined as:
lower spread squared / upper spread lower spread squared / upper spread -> 2.6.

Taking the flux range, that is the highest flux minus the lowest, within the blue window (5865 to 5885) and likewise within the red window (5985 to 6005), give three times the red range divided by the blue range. 3.1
